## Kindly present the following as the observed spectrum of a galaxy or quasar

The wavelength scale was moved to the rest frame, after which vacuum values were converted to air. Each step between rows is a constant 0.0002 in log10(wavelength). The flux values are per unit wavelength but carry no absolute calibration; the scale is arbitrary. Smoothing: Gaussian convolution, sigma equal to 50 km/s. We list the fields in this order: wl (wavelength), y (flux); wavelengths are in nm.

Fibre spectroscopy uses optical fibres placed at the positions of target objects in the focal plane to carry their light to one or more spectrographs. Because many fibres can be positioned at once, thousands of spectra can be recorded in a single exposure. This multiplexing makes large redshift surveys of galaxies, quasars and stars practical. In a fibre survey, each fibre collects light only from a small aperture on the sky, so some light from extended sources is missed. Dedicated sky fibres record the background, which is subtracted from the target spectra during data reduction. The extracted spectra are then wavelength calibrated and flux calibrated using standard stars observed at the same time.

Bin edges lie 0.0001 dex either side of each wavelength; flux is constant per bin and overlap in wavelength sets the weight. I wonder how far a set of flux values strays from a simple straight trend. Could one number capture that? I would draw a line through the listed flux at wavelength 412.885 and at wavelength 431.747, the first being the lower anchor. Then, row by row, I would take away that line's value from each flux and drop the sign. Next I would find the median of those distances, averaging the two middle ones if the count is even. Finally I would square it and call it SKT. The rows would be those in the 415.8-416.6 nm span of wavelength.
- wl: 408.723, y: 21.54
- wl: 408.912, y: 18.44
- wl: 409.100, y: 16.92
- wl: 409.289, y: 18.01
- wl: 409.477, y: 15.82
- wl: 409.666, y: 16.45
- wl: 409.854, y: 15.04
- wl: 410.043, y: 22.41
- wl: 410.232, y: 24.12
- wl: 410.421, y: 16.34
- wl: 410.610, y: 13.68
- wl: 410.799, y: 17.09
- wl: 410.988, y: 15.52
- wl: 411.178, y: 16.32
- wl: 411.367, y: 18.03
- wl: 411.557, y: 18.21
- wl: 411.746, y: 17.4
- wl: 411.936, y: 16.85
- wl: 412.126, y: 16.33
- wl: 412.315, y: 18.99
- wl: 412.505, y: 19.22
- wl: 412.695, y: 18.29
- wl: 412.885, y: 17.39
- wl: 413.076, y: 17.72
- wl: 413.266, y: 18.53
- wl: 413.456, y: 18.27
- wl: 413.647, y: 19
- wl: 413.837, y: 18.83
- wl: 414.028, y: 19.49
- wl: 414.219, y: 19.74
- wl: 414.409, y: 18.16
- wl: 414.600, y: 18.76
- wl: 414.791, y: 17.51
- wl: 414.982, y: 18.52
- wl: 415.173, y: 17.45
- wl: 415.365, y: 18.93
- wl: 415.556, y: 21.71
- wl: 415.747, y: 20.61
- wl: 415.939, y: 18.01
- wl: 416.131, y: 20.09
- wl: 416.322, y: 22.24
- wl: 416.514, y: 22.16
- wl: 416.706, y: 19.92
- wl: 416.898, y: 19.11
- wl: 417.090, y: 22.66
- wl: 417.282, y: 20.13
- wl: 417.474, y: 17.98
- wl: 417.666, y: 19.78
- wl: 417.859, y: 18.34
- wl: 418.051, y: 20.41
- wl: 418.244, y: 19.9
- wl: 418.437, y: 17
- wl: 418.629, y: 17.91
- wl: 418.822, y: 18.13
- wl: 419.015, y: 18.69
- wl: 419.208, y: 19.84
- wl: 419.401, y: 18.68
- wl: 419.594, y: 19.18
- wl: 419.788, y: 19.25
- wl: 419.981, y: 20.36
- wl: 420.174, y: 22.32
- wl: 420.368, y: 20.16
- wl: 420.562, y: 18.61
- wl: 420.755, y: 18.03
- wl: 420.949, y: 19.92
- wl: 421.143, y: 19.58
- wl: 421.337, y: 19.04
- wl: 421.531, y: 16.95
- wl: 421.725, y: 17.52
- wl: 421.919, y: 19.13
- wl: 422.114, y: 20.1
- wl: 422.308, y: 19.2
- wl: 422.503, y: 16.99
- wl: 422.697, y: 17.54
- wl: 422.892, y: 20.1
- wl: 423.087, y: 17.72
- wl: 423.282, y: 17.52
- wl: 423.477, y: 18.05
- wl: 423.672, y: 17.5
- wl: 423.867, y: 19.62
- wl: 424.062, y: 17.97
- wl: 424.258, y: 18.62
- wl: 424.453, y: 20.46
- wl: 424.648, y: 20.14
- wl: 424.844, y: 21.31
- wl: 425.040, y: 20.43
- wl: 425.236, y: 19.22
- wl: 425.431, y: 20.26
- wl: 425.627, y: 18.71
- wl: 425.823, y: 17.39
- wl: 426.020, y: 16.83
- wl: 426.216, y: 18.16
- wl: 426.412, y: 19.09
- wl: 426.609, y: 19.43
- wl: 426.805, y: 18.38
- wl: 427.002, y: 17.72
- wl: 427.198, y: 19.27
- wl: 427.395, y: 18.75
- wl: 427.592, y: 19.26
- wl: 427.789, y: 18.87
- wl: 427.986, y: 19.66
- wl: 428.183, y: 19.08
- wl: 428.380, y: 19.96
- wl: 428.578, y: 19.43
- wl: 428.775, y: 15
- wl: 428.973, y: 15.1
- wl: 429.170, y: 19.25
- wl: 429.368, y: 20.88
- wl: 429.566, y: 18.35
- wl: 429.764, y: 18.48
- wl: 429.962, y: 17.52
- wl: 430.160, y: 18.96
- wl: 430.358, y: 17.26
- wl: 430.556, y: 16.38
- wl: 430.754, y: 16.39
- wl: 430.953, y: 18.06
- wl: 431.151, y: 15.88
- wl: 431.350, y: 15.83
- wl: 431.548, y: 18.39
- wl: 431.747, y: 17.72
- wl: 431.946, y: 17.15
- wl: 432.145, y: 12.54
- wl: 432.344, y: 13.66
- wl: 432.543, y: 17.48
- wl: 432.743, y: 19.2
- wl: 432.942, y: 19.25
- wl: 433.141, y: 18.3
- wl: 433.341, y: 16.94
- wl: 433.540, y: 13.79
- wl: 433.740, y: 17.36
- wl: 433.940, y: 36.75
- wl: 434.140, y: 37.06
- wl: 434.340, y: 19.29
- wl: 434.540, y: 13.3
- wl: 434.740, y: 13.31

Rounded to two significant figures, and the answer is 14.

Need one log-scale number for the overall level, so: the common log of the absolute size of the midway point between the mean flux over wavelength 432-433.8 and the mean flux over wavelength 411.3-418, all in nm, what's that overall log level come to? 1.249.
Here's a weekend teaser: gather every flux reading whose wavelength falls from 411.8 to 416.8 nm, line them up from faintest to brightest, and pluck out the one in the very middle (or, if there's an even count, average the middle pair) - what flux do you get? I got 18.8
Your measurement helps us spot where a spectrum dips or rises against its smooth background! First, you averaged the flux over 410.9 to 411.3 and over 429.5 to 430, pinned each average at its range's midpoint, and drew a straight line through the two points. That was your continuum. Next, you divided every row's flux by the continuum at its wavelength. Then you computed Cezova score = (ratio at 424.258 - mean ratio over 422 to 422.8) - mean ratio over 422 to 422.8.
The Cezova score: -1.07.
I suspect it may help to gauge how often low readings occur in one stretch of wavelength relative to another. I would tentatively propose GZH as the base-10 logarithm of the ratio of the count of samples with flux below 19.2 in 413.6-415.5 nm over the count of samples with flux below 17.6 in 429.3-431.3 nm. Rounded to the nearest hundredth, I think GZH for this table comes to 0.20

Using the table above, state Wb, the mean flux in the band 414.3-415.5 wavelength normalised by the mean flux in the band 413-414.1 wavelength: 0.98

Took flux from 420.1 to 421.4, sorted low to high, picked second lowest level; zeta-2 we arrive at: 18.61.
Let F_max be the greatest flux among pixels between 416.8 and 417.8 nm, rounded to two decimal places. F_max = 22.66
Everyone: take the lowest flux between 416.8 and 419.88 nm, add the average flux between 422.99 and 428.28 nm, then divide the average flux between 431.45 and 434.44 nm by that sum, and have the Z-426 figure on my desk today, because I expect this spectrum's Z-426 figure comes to 0.548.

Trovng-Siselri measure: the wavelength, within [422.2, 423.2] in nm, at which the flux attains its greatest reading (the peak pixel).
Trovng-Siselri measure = 422.892 nm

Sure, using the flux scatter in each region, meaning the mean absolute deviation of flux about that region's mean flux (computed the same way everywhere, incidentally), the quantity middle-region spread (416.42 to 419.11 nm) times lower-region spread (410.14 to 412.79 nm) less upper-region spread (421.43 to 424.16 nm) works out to 1.1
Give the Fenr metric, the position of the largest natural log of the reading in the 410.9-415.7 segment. 415.556 nm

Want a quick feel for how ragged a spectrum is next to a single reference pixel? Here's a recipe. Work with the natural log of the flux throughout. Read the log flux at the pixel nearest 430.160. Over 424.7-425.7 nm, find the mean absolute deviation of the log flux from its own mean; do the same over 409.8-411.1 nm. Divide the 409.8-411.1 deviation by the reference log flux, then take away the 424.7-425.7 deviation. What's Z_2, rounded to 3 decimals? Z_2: 0.015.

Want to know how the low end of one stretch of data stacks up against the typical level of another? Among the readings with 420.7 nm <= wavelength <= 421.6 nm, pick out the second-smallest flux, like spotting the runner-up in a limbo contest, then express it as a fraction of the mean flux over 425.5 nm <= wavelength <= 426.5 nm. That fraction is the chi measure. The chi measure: 1.00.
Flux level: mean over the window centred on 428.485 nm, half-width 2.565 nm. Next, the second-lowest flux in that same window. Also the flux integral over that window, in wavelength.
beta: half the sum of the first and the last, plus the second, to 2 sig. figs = 71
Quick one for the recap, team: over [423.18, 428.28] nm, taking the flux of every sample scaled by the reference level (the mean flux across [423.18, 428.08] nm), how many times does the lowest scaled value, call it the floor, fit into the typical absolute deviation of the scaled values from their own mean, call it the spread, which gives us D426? 0.052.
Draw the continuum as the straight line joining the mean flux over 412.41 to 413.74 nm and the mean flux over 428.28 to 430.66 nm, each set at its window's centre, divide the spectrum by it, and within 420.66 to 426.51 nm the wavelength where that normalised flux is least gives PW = 426.020 nm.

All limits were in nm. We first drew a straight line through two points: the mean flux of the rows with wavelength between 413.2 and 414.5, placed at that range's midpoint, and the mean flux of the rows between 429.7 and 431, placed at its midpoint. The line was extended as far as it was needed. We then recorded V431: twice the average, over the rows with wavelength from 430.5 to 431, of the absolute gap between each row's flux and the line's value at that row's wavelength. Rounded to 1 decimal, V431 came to 1.9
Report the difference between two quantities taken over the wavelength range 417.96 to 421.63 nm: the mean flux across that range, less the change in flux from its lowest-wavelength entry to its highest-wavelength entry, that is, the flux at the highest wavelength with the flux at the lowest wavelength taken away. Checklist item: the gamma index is 22.6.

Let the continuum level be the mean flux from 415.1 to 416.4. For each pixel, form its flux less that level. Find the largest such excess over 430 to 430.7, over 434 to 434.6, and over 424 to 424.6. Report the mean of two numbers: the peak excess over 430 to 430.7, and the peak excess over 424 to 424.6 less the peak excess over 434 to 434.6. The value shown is -8.8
